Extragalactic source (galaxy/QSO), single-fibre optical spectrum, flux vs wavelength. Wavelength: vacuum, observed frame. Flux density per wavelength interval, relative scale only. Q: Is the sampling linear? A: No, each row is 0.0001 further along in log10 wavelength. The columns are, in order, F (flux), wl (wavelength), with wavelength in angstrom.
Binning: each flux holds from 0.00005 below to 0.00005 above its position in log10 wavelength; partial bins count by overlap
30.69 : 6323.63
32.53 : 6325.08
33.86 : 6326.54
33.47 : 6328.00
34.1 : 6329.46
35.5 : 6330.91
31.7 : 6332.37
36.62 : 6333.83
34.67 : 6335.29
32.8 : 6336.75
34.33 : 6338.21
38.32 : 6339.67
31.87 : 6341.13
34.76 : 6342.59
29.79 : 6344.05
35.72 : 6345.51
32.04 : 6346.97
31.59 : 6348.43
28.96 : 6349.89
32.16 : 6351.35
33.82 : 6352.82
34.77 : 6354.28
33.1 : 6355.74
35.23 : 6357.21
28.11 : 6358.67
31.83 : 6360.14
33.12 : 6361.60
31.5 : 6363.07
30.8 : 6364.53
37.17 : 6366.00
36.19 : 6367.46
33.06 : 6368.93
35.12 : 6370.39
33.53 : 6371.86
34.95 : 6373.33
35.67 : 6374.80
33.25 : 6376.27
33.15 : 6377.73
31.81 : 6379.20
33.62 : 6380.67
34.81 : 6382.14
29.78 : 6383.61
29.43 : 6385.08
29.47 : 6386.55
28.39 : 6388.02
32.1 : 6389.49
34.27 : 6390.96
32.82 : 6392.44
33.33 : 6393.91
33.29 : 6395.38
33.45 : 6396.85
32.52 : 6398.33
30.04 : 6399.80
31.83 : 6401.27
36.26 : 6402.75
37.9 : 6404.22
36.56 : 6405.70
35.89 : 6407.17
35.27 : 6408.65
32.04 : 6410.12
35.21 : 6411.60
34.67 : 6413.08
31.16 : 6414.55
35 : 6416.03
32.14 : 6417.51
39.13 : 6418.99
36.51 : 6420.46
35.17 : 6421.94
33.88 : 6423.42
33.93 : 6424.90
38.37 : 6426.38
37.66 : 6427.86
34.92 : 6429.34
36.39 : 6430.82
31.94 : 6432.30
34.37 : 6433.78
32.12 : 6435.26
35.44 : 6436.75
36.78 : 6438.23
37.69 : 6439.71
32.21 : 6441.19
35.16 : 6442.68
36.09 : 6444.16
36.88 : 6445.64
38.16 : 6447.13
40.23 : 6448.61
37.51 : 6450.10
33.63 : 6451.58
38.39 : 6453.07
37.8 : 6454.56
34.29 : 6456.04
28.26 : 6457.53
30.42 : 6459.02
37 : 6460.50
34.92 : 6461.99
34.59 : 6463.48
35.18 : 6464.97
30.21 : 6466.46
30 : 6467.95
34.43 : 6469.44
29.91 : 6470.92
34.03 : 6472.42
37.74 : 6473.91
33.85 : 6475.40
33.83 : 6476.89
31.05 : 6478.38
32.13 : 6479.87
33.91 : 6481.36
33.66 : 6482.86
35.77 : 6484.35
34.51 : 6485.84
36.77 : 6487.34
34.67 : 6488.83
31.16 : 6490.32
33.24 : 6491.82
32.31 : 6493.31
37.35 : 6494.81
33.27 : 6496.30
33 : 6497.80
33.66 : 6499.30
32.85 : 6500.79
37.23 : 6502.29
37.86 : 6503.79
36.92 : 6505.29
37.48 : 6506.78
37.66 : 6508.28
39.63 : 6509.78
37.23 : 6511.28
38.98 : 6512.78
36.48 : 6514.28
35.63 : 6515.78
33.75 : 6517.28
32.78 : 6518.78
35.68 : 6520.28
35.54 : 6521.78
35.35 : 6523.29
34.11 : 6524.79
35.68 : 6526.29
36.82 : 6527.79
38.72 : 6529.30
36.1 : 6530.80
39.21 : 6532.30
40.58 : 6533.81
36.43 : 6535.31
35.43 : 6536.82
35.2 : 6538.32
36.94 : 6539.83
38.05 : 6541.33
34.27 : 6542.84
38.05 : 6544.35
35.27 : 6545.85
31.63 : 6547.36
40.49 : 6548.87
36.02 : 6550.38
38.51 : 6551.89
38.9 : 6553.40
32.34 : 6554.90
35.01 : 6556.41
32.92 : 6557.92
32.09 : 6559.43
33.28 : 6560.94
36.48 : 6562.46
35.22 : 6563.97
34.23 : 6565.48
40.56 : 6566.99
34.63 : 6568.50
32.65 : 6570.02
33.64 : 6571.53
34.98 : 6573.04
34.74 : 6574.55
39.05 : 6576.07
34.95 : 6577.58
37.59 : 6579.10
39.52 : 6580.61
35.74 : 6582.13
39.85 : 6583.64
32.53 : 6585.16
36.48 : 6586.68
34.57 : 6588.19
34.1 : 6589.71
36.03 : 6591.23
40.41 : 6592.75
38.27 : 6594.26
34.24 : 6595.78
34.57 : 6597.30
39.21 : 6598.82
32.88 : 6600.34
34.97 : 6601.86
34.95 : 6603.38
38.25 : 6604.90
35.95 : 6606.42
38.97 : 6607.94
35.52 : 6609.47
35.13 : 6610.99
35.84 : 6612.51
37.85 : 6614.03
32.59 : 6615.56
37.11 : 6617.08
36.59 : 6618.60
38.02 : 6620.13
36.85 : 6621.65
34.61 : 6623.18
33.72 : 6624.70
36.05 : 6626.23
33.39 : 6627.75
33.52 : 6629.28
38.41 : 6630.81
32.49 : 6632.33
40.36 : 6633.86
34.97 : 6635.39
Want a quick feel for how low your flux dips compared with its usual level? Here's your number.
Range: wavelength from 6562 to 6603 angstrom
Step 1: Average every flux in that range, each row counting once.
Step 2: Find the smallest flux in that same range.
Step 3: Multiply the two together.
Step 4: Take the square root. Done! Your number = 34.2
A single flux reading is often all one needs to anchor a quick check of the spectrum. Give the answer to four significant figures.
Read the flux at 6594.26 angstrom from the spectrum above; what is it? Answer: 38.27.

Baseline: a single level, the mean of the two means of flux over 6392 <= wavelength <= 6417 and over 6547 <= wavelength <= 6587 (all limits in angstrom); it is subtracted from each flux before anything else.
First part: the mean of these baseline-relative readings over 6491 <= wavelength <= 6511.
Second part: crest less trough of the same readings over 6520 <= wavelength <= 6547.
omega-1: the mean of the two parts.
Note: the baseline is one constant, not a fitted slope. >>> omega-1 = 3.61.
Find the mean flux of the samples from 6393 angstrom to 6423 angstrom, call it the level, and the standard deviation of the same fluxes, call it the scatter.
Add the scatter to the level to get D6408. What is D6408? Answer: 36.7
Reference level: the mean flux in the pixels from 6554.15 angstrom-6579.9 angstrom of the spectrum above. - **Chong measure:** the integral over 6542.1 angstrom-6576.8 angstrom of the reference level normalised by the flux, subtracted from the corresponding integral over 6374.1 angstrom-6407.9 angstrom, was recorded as 1.6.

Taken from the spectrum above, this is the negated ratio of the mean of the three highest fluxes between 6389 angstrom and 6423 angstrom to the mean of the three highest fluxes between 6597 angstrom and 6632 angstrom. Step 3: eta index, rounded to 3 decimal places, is -0.974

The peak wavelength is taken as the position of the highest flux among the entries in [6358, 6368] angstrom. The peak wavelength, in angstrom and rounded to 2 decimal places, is 6366.00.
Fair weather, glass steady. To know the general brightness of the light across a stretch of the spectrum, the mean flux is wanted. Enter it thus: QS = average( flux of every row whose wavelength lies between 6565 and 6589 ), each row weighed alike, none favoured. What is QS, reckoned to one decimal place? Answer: 36.0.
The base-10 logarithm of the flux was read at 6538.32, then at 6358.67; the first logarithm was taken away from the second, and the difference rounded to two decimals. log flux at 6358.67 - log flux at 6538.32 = -0.10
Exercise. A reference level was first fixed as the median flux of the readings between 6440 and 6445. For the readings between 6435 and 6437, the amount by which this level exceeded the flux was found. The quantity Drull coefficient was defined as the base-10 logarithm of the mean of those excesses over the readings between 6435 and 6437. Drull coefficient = 0.1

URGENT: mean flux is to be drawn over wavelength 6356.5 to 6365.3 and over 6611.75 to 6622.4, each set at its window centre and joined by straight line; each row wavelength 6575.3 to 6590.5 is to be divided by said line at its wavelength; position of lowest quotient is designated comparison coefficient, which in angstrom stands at 6585.16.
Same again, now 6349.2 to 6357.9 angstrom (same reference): 6349.89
